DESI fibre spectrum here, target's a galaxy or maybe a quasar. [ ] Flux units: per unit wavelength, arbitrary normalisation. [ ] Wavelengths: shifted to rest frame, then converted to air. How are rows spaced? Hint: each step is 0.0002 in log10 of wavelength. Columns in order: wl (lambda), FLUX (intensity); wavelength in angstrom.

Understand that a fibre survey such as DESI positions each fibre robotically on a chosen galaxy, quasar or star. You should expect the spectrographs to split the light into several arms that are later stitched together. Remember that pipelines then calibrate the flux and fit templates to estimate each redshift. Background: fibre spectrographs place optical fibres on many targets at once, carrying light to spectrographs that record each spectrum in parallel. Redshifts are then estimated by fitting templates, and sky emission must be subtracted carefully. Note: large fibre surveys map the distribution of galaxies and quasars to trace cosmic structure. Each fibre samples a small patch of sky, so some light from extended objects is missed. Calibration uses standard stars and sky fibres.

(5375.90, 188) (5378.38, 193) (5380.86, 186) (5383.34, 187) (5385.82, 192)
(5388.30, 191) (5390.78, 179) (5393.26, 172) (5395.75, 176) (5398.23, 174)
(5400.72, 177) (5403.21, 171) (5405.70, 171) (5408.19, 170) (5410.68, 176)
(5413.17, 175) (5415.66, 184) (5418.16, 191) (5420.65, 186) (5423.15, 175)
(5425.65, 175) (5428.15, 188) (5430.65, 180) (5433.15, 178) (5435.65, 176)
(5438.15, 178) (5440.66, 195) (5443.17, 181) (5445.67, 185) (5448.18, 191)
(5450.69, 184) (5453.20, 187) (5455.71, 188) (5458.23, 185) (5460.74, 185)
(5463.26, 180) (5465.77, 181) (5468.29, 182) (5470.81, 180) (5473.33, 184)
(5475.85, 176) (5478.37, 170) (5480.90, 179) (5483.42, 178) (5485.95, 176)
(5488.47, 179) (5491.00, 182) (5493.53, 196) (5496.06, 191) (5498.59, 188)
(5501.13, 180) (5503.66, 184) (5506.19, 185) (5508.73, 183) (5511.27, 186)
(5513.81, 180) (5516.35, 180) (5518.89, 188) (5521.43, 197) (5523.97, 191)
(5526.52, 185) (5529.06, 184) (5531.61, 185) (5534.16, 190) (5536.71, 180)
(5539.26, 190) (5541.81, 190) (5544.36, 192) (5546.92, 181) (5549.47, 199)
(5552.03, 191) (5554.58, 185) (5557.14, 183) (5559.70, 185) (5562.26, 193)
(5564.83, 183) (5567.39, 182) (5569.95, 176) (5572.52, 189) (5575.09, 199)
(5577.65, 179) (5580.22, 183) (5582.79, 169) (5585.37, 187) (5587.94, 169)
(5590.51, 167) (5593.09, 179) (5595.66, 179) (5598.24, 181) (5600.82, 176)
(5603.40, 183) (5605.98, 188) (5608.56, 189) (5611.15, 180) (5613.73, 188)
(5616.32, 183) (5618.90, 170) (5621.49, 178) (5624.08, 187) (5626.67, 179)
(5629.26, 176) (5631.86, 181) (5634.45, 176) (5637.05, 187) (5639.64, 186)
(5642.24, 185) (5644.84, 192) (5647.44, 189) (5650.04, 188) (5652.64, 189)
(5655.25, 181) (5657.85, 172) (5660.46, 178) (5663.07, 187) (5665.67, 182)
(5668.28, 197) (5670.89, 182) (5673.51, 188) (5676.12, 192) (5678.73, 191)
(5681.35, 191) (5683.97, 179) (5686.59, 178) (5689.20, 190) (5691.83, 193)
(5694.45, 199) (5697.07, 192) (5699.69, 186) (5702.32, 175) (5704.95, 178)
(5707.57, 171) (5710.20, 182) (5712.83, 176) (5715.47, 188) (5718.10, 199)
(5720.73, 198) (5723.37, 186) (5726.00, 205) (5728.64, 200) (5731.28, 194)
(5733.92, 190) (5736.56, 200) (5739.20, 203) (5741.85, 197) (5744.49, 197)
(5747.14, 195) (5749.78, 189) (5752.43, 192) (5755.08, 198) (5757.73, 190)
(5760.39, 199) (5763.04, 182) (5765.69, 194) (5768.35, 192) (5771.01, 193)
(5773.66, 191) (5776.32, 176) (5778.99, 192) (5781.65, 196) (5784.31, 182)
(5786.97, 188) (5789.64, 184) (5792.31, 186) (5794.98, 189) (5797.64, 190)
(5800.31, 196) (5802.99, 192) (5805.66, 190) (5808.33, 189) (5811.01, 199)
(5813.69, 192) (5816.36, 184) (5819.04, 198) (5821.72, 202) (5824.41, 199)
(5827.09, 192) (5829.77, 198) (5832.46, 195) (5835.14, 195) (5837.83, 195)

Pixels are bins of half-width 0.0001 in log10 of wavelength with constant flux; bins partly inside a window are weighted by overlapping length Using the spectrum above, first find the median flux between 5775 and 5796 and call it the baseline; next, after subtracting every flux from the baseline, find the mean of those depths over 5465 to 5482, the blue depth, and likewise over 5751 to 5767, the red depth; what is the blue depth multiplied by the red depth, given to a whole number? -45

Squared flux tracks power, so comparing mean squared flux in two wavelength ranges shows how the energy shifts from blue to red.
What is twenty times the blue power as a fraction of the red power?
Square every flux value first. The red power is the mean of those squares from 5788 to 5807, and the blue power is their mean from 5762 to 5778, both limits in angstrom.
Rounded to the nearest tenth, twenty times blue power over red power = 19.7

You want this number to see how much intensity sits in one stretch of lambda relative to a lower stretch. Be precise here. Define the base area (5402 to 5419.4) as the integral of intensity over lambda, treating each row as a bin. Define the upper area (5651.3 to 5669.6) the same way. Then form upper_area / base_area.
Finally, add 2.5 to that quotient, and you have 3.59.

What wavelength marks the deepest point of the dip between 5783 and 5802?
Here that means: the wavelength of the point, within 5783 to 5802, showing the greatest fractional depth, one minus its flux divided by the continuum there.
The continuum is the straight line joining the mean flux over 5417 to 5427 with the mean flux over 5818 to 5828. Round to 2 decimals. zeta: 5784.31 angstrom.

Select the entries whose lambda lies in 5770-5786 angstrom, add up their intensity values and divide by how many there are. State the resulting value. 188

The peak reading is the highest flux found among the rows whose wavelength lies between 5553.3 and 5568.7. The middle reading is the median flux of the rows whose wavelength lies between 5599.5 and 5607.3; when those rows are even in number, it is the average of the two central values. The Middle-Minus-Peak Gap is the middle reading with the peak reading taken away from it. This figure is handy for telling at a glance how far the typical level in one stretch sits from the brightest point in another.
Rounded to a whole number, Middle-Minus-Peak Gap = -10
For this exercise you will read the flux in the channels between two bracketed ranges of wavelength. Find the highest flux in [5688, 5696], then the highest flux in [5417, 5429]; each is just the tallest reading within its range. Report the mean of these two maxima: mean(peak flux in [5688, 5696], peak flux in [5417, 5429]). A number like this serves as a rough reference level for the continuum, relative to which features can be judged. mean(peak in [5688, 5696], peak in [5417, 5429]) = 195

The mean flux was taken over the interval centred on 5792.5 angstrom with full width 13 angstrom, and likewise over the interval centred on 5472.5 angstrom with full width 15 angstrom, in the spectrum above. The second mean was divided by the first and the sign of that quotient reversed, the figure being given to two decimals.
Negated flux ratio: -0.95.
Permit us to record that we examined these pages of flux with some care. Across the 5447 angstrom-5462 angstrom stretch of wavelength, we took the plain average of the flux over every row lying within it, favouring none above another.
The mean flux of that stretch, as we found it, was 187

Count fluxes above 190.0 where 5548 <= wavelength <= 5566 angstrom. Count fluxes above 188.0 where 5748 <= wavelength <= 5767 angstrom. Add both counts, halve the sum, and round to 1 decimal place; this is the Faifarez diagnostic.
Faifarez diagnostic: 4.5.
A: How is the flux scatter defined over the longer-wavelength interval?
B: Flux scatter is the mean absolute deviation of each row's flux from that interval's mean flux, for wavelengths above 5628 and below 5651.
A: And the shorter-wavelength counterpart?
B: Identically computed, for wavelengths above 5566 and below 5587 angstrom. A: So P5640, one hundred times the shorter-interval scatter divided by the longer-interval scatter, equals 144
